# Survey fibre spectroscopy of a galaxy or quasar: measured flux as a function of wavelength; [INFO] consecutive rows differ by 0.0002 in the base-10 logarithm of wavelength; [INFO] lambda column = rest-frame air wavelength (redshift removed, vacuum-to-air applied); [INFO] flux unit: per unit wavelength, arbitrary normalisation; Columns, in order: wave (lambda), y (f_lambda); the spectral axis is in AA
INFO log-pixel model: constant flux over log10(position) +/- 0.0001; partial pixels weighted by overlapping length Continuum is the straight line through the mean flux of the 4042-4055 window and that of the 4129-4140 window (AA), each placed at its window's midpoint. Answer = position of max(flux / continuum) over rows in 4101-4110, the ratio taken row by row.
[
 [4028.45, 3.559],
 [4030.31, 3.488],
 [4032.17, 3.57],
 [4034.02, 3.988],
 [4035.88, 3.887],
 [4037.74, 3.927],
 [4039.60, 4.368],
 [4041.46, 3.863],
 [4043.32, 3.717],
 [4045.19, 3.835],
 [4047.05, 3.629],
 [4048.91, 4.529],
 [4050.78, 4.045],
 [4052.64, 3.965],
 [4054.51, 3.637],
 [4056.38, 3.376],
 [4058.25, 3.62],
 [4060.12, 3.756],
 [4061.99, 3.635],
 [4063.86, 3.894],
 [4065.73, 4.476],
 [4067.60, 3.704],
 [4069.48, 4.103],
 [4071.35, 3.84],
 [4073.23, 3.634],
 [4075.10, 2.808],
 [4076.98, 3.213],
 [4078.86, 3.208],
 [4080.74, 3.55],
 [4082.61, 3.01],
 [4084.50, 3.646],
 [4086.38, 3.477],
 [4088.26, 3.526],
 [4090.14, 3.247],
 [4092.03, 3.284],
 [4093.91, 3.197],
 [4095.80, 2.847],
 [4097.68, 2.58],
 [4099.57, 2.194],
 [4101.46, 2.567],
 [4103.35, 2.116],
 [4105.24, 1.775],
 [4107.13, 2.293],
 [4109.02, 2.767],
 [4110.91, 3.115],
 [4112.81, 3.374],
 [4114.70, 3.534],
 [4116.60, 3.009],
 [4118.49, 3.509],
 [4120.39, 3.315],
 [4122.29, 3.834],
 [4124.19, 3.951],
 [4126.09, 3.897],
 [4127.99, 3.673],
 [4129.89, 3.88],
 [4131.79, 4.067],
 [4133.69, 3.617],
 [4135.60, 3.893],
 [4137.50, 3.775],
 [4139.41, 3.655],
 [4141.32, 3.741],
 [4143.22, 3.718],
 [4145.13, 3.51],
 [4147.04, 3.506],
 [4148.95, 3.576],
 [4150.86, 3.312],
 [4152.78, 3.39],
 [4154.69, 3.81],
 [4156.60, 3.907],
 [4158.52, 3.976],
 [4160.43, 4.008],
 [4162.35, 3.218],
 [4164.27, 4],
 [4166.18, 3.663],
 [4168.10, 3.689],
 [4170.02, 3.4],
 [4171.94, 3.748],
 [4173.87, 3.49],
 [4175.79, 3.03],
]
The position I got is 4109.02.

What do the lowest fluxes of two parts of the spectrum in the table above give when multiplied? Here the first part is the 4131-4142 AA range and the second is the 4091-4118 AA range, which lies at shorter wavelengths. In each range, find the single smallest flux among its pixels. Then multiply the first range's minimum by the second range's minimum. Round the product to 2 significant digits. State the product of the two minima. 6.4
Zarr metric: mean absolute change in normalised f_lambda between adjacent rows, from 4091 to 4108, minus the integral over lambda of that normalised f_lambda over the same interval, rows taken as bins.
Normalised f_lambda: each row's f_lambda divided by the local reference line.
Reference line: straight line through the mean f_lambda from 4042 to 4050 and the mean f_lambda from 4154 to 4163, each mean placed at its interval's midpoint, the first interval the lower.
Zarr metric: -11.1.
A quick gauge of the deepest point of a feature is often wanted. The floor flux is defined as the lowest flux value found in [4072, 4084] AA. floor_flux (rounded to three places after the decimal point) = 2.808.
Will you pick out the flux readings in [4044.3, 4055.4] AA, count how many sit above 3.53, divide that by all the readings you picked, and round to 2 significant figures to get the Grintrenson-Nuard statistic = 1.0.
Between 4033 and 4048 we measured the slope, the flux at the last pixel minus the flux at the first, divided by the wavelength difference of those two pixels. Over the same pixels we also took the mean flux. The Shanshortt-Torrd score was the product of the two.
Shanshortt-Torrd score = -0.11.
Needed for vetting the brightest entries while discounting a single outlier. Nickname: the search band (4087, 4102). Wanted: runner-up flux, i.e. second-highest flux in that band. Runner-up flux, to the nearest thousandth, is 3.284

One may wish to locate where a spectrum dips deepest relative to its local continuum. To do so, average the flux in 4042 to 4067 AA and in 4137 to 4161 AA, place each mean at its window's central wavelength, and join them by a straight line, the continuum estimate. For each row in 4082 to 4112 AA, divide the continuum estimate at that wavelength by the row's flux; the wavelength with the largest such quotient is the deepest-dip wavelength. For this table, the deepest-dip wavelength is 4105.24 AA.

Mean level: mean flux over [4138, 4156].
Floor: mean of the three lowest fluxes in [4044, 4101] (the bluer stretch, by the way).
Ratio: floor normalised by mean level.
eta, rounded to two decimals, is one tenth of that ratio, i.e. 0.07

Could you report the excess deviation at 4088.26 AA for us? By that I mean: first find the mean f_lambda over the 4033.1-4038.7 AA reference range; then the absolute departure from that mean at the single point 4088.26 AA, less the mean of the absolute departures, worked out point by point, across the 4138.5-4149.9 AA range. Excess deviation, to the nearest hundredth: 0.09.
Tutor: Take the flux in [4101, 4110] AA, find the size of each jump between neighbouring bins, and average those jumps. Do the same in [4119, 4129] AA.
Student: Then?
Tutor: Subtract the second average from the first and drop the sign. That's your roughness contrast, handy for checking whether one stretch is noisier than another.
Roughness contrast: 0.22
